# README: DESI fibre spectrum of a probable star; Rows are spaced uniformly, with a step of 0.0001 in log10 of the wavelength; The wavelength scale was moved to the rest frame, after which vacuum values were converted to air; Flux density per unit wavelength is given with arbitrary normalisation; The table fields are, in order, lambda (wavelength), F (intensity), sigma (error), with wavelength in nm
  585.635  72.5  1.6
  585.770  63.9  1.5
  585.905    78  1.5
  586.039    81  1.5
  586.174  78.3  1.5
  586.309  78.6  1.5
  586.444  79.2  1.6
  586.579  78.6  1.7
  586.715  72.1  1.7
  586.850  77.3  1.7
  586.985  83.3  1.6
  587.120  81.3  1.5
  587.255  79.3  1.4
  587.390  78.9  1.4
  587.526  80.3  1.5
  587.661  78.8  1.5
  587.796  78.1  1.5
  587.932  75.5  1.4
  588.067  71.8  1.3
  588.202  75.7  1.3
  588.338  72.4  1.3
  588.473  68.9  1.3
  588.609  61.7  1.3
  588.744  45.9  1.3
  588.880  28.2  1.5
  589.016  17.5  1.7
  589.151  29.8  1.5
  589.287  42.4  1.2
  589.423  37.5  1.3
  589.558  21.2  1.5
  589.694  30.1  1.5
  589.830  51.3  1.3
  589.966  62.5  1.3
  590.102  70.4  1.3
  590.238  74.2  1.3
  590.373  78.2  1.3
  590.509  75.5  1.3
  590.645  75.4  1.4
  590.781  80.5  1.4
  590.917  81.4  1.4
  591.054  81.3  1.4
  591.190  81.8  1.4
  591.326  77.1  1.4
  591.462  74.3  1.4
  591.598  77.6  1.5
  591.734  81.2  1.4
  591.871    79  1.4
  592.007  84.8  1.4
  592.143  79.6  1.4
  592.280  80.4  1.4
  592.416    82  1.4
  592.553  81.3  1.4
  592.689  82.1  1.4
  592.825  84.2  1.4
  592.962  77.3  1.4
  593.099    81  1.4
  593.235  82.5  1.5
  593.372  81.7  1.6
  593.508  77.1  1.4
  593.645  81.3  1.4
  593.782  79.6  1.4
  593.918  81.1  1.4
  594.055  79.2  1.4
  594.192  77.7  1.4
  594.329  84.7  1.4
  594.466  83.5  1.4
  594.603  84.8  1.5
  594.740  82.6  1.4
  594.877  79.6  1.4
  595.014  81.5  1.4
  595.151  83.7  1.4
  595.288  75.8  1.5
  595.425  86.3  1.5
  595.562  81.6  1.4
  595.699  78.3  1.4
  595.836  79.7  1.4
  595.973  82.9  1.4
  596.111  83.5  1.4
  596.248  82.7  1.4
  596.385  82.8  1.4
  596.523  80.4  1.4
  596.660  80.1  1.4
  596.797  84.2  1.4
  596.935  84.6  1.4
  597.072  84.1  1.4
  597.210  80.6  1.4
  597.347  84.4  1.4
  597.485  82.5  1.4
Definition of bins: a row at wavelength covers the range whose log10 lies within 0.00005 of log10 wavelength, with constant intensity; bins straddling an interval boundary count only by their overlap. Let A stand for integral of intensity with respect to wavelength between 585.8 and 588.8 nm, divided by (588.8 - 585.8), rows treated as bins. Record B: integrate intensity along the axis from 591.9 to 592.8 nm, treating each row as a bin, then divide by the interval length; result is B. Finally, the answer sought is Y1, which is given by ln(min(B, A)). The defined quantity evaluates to 4.32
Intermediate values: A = 75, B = 81.8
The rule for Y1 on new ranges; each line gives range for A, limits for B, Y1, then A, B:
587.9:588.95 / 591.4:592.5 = 4.13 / 62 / 79.9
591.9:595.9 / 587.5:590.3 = 4.02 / 81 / 55.5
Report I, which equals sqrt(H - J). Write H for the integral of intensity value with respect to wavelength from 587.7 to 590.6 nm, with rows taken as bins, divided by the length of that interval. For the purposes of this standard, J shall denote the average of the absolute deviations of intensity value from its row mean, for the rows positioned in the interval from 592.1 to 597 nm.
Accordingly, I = 7.4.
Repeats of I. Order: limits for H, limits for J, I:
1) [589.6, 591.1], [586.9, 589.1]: 7.3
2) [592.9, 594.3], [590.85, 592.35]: 8.8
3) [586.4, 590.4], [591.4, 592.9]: 7.8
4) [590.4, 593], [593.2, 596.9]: 8.8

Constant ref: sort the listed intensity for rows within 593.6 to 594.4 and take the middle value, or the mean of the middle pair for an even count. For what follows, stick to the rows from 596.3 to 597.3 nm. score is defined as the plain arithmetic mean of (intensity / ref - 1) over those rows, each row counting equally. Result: 0.03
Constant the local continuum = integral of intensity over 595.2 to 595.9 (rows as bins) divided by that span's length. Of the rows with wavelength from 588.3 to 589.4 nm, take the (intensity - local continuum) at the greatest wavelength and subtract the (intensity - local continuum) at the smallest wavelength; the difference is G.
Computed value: -30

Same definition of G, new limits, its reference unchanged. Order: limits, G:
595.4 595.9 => -7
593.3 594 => -1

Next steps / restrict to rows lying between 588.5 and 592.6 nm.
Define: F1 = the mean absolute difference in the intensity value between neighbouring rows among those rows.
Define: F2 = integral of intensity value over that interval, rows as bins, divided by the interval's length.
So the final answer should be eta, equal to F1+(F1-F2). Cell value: -51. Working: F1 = 6.5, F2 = 64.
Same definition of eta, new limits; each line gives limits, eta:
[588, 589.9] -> -25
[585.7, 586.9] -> -68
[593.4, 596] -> -74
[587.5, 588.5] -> -70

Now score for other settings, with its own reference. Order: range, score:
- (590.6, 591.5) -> -0.02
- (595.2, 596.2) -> 0.01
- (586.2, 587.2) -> -0.02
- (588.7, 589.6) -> -0.60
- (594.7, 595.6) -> 0.02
